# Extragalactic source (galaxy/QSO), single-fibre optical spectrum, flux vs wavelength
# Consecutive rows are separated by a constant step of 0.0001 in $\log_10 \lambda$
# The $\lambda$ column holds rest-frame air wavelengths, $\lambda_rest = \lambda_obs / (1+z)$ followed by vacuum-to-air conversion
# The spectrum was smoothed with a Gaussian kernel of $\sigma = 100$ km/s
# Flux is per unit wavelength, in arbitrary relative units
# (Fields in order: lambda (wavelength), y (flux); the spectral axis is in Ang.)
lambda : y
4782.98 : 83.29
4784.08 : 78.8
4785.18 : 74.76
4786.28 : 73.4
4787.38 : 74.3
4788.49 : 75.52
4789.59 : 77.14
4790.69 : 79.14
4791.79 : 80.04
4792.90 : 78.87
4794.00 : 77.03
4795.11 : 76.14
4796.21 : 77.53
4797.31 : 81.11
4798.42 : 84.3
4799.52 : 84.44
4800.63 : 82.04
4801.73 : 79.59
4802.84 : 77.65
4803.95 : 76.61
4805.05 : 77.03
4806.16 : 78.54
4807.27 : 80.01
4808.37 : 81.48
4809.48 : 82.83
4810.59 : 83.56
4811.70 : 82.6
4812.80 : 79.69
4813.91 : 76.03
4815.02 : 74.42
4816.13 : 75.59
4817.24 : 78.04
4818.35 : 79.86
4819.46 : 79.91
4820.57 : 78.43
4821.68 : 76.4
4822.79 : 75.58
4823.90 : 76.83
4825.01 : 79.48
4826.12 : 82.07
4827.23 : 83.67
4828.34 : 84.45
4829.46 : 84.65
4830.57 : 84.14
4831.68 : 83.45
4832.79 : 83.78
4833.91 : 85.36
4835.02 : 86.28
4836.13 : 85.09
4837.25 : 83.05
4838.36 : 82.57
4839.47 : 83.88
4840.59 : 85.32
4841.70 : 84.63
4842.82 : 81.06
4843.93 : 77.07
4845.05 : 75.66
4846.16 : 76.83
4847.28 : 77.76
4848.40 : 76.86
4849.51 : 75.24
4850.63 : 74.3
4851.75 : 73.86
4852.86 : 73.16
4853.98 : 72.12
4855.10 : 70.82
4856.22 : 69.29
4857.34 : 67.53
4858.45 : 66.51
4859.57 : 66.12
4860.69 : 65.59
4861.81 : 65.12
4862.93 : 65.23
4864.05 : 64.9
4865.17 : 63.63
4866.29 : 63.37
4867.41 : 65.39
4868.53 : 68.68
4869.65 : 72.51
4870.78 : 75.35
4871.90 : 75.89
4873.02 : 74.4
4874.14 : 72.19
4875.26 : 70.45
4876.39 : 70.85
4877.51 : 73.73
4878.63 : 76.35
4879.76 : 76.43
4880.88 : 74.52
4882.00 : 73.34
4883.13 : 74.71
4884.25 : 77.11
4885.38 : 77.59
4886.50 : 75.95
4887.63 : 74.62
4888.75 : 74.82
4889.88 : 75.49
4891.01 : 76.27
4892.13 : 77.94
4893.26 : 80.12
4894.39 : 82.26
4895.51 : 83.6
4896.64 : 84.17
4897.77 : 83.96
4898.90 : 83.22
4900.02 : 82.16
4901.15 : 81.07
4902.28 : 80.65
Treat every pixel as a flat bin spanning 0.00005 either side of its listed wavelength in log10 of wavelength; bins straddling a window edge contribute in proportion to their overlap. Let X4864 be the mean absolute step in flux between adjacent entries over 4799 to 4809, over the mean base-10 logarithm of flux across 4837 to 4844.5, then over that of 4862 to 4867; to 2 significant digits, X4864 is 0.46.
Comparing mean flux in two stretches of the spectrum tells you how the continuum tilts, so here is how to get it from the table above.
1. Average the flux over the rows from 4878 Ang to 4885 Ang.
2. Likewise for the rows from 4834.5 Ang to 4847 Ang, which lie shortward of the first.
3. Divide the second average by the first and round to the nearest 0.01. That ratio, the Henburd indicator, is 1.09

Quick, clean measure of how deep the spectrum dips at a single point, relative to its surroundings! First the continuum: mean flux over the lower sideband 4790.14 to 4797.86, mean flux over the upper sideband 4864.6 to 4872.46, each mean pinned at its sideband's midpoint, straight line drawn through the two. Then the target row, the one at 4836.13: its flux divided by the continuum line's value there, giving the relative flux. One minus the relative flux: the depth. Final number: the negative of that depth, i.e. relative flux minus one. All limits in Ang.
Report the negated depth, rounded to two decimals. 0.16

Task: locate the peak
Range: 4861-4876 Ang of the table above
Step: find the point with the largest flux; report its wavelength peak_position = 4871.90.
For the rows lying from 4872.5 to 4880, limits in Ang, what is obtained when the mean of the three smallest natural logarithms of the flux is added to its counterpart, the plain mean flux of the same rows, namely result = 78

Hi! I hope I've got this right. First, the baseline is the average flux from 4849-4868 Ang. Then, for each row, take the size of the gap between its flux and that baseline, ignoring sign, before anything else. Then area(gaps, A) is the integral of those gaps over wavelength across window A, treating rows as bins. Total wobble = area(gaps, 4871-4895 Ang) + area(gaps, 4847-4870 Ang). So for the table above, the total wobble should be 261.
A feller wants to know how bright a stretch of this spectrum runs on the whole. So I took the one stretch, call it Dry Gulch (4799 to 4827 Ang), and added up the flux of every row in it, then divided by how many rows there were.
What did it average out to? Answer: 79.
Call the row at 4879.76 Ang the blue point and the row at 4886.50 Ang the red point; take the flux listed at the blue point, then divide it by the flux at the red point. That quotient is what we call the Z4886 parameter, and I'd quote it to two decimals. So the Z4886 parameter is 1.01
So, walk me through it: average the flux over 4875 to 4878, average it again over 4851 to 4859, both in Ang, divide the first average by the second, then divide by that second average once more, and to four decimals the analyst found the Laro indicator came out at 0.0144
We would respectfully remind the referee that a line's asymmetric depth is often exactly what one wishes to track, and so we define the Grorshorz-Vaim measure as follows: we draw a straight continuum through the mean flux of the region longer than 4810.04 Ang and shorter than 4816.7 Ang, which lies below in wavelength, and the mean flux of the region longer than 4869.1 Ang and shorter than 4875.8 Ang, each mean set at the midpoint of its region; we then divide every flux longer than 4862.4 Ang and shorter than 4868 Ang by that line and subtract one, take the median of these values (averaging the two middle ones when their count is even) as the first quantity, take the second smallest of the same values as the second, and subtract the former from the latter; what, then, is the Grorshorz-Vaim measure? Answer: -0.02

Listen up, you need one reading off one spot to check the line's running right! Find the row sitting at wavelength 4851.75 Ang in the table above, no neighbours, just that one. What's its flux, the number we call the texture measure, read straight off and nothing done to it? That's 73.86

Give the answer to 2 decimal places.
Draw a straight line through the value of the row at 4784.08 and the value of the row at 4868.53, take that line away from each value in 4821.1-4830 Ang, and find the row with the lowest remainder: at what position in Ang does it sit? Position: 4822.79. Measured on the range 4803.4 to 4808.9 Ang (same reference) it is 4803.95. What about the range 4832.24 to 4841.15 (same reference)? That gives 4838.36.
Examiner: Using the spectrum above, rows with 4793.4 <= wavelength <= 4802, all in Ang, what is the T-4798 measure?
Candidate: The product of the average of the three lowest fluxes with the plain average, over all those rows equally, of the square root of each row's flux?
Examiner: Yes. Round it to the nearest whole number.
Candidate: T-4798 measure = 689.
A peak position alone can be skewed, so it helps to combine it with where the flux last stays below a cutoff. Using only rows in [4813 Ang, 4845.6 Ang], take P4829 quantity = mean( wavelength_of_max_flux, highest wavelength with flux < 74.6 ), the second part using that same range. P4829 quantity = 4825.0 Ang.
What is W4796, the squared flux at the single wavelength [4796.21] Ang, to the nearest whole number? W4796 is 6011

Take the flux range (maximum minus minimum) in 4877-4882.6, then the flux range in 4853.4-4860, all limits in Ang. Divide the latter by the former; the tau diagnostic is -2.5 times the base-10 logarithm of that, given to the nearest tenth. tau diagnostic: -0.7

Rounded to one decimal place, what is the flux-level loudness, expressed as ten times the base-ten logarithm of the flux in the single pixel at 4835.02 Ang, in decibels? 19.4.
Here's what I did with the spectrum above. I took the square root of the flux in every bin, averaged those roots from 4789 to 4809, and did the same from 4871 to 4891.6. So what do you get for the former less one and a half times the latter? -4.1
